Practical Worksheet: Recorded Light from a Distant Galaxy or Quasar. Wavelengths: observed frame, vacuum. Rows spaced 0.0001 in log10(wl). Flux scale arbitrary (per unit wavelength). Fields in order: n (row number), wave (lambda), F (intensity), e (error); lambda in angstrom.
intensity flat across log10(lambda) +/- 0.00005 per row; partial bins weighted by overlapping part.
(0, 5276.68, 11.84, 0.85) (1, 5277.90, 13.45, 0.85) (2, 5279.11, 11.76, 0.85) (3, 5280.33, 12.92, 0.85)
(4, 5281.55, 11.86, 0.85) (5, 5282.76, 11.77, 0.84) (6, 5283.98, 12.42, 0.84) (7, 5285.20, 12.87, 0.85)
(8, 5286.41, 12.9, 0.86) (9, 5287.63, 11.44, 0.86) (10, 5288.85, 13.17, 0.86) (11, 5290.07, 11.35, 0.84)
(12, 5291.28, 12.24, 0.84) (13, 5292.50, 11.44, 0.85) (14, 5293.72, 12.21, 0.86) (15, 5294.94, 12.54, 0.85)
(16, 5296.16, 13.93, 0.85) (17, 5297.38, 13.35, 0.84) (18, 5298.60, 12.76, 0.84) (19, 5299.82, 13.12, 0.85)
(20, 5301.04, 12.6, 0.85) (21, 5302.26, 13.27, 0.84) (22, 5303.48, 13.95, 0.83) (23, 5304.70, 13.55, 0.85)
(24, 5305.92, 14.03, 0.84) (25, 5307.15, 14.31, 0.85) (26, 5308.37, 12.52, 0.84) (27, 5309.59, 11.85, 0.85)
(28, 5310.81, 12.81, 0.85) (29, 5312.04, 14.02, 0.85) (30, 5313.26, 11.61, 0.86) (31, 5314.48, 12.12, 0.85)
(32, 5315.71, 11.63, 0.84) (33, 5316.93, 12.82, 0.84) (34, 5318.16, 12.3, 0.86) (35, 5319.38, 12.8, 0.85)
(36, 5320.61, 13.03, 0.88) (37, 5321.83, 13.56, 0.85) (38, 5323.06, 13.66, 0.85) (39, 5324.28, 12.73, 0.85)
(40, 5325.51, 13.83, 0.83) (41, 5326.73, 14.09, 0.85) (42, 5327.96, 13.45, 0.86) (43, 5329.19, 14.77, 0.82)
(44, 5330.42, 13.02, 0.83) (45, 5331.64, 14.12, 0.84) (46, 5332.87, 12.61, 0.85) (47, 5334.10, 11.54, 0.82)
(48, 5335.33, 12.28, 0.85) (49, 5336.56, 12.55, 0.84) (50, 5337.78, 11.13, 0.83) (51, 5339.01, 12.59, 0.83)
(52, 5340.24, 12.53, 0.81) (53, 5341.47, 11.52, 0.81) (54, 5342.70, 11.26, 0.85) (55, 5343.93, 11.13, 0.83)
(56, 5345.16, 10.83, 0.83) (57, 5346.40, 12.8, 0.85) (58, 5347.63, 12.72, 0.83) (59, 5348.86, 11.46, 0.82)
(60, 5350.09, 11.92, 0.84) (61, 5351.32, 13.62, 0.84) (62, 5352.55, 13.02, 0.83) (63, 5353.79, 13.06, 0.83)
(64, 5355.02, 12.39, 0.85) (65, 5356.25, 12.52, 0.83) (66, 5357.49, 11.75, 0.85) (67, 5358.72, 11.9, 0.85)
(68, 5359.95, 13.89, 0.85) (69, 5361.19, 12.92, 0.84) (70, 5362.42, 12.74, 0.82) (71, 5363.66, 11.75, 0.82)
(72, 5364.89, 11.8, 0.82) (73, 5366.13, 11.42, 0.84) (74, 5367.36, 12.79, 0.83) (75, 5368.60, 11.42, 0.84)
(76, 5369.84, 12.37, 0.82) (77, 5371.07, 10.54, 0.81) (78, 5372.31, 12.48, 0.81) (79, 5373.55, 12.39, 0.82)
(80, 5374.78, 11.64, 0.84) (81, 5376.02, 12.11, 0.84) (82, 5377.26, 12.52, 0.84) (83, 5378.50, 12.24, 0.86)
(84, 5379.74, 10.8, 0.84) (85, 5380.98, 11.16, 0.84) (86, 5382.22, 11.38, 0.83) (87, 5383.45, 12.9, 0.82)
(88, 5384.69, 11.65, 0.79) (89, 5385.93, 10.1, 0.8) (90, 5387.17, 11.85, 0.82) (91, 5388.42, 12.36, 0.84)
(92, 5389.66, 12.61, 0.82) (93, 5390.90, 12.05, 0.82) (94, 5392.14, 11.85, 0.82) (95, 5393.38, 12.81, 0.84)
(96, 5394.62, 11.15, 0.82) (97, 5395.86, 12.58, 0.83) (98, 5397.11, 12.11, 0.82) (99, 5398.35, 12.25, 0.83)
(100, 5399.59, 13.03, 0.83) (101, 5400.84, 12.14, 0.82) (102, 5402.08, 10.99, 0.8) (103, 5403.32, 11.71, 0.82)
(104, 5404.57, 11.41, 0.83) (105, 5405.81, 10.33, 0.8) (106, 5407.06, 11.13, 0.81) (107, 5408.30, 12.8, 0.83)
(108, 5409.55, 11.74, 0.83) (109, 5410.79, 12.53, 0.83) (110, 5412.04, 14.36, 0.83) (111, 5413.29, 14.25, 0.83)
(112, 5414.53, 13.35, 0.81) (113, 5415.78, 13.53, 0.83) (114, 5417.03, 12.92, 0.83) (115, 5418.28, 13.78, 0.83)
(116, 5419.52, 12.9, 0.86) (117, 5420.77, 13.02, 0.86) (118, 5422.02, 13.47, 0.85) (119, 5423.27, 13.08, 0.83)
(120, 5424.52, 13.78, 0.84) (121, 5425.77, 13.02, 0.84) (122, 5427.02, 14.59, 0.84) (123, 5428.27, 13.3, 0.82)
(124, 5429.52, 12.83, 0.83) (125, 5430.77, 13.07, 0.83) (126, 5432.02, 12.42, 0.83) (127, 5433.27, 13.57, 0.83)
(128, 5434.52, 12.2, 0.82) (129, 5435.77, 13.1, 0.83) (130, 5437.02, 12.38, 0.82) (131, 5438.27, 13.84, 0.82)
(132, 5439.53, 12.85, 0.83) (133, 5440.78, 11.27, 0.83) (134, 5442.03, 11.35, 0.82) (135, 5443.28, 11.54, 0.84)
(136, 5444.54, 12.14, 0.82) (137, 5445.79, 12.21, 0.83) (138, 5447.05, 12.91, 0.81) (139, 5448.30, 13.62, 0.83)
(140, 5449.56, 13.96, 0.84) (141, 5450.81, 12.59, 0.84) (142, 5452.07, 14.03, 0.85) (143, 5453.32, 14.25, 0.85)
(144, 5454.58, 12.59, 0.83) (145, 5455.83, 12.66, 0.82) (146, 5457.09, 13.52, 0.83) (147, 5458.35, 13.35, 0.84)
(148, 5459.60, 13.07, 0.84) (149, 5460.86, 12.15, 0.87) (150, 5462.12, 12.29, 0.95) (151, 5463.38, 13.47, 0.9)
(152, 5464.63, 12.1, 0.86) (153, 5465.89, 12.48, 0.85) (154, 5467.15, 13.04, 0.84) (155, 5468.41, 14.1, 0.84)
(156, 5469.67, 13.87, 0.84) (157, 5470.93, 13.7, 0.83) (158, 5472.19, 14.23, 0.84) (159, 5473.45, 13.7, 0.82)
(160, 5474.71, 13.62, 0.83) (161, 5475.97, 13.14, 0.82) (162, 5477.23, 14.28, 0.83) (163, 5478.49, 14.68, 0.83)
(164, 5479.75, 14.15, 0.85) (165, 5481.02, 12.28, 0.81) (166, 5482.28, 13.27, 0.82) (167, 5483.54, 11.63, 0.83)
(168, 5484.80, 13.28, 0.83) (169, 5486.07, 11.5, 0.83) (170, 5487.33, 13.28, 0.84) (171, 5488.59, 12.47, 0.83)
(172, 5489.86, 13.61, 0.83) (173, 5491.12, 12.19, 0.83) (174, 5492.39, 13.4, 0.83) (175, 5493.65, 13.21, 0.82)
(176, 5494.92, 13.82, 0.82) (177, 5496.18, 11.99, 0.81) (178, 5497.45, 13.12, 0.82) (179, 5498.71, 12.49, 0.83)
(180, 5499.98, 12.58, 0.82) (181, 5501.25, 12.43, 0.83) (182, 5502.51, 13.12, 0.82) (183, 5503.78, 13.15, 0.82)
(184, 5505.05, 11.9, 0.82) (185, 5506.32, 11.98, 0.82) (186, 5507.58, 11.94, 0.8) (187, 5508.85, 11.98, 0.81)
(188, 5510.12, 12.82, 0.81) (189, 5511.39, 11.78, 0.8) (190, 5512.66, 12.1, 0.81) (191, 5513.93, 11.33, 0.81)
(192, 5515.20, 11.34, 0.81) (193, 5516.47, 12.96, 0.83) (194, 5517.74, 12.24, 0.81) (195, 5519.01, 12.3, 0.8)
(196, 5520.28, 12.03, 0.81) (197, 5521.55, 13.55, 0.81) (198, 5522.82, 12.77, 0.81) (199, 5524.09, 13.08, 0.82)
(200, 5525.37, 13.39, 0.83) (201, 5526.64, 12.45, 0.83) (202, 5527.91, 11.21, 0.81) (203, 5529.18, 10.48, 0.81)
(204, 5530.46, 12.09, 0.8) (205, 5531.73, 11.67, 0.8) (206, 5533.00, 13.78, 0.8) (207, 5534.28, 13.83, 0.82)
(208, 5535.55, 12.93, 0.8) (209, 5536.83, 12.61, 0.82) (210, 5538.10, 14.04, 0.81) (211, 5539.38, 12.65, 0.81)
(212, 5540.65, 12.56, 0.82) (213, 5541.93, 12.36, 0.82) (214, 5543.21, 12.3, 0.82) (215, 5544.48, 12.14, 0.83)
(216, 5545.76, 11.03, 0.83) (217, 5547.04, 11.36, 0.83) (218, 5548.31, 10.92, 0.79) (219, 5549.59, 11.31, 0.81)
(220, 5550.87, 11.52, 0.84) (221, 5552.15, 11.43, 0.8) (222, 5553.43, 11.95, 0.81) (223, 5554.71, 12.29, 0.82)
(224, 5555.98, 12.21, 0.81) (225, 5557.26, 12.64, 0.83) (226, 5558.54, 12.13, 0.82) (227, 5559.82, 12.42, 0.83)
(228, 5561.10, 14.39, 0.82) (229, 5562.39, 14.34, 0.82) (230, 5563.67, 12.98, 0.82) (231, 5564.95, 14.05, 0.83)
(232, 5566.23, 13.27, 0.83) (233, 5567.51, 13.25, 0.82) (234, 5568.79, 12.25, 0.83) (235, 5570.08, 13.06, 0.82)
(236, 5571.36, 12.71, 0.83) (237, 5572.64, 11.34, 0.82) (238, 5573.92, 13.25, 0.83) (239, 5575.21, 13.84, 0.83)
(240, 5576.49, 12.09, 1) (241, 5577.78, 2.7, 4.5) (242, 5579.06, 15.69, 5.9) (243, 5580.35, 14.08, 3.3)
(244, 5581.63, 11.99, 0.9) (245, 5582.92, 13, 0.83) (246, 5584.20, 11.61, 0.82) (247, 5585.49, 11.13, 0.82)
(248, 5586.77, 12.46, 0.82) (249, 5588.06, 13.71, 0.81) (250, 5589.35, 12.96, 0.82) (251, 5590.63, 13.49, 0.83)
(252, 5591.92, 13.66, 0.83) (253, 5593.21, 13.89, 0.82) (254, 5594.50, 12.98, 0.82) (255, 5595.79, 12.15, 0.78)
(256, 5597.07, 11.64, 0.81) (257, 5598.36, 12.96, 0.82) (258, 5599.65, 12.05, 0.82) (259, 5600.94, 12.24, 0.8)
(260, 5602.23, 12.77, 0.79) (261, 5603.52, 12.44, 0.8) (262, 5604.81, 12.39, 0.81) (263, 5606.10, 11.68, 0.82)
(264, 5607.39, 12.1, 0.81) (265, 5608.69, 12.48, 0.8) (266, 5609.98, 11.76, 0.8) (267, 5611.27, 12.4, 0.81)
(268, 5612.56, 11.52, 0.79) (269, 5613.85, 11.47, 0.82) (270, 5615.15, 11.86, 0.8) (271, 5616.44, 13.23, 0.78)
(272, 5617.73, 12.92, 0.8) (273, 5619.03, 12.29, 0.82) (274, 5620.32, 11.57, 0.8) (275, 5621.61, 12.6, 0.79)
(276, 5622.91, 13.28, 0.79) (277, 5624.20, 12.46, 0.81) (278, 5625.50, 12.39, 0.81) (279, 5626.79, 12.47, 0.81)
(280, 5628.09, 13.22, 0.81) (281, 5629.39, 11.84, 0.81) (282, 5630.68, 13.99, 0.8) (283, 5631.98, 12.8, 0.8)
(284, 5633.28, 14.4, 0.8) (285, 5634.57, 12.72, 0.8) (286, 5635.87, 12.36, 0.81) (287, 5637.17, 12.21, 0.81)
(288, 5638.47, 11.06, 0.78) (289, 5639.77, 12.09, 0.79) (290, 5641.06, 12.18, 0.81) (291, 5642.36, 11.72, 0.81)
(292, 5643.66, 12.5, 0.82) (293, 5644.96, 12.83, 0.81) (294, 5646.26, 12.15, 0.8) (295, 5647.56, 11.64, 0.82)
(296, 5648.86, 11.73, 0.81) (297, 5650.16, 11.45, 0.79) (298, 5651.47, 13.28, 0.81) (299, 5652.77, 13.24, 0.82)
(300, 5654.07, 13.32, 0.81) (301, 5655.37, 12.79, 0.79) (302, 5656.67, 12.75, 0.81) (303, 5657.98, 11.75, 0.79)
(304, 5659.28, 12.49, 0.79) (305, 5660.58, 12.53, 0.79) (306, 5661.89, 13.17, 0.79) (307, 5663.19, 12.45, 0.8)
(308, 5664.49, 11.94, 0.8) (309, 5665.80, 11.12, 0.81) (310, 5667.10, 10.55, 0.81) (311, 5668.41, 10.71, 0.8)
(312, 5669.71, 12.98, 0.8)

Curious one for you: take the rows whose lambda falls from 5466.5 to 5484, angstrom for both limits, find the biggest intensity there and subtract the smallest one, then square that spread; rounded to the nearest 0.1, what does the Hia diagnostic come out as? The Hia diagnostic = 9.3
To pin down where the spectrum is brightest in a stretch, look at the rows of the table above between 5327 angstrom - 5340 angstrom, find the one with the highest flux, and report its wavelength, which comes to 5329.19 angstrom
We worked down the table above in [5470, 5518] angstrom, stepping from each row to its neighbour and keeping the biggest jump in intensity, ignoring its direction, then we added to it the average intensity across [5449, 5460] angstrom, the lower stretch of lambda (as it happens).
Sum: 15.2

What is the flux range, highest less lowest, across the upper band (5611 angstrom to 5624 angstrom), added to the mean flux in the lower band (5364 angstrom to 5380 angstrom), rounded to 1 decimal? 13.7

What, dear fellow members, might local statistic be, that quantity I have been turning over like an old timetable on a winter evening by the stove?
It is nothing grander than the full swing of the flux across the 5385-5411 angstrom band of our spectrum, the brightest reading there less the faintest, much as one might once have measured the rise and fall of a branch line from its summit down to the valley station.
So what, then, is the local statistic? 2.9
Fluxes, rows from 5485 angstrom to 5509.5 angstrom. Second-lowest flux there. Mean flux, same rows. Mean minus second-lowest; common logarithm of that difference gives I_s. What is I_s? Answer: -0.1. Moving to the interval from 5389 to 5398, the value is -0.5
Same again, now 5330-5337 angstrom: -0.4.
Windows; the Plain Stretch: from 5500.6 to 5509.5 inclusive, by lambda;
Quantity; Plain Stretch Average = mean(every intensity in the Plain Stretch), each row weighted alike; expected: 12.4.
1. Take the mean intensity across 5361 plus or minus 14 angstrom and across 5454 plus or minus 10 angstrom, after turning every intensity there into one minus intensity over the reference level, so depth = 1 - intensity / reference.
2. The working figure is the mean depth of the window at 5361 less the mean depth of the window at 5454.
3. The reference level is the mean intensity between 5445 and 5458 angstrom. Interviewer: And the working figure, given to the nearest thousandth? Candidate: 0.058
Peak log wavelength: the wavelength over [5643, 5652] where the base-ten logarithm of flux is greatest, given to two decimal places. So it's 5651.47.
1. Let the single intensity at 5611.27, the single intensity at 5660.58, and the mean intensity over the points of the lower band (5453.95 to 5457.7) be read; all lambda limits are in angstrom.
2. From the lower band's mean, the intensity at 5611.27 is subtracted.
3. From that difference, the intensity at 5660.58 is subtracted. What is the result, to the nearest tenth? -12.0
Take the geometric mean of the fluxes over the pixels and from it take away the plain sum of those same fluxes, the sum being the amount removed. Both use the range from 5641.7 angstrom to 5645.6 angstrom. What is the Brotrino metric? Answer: -24.7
